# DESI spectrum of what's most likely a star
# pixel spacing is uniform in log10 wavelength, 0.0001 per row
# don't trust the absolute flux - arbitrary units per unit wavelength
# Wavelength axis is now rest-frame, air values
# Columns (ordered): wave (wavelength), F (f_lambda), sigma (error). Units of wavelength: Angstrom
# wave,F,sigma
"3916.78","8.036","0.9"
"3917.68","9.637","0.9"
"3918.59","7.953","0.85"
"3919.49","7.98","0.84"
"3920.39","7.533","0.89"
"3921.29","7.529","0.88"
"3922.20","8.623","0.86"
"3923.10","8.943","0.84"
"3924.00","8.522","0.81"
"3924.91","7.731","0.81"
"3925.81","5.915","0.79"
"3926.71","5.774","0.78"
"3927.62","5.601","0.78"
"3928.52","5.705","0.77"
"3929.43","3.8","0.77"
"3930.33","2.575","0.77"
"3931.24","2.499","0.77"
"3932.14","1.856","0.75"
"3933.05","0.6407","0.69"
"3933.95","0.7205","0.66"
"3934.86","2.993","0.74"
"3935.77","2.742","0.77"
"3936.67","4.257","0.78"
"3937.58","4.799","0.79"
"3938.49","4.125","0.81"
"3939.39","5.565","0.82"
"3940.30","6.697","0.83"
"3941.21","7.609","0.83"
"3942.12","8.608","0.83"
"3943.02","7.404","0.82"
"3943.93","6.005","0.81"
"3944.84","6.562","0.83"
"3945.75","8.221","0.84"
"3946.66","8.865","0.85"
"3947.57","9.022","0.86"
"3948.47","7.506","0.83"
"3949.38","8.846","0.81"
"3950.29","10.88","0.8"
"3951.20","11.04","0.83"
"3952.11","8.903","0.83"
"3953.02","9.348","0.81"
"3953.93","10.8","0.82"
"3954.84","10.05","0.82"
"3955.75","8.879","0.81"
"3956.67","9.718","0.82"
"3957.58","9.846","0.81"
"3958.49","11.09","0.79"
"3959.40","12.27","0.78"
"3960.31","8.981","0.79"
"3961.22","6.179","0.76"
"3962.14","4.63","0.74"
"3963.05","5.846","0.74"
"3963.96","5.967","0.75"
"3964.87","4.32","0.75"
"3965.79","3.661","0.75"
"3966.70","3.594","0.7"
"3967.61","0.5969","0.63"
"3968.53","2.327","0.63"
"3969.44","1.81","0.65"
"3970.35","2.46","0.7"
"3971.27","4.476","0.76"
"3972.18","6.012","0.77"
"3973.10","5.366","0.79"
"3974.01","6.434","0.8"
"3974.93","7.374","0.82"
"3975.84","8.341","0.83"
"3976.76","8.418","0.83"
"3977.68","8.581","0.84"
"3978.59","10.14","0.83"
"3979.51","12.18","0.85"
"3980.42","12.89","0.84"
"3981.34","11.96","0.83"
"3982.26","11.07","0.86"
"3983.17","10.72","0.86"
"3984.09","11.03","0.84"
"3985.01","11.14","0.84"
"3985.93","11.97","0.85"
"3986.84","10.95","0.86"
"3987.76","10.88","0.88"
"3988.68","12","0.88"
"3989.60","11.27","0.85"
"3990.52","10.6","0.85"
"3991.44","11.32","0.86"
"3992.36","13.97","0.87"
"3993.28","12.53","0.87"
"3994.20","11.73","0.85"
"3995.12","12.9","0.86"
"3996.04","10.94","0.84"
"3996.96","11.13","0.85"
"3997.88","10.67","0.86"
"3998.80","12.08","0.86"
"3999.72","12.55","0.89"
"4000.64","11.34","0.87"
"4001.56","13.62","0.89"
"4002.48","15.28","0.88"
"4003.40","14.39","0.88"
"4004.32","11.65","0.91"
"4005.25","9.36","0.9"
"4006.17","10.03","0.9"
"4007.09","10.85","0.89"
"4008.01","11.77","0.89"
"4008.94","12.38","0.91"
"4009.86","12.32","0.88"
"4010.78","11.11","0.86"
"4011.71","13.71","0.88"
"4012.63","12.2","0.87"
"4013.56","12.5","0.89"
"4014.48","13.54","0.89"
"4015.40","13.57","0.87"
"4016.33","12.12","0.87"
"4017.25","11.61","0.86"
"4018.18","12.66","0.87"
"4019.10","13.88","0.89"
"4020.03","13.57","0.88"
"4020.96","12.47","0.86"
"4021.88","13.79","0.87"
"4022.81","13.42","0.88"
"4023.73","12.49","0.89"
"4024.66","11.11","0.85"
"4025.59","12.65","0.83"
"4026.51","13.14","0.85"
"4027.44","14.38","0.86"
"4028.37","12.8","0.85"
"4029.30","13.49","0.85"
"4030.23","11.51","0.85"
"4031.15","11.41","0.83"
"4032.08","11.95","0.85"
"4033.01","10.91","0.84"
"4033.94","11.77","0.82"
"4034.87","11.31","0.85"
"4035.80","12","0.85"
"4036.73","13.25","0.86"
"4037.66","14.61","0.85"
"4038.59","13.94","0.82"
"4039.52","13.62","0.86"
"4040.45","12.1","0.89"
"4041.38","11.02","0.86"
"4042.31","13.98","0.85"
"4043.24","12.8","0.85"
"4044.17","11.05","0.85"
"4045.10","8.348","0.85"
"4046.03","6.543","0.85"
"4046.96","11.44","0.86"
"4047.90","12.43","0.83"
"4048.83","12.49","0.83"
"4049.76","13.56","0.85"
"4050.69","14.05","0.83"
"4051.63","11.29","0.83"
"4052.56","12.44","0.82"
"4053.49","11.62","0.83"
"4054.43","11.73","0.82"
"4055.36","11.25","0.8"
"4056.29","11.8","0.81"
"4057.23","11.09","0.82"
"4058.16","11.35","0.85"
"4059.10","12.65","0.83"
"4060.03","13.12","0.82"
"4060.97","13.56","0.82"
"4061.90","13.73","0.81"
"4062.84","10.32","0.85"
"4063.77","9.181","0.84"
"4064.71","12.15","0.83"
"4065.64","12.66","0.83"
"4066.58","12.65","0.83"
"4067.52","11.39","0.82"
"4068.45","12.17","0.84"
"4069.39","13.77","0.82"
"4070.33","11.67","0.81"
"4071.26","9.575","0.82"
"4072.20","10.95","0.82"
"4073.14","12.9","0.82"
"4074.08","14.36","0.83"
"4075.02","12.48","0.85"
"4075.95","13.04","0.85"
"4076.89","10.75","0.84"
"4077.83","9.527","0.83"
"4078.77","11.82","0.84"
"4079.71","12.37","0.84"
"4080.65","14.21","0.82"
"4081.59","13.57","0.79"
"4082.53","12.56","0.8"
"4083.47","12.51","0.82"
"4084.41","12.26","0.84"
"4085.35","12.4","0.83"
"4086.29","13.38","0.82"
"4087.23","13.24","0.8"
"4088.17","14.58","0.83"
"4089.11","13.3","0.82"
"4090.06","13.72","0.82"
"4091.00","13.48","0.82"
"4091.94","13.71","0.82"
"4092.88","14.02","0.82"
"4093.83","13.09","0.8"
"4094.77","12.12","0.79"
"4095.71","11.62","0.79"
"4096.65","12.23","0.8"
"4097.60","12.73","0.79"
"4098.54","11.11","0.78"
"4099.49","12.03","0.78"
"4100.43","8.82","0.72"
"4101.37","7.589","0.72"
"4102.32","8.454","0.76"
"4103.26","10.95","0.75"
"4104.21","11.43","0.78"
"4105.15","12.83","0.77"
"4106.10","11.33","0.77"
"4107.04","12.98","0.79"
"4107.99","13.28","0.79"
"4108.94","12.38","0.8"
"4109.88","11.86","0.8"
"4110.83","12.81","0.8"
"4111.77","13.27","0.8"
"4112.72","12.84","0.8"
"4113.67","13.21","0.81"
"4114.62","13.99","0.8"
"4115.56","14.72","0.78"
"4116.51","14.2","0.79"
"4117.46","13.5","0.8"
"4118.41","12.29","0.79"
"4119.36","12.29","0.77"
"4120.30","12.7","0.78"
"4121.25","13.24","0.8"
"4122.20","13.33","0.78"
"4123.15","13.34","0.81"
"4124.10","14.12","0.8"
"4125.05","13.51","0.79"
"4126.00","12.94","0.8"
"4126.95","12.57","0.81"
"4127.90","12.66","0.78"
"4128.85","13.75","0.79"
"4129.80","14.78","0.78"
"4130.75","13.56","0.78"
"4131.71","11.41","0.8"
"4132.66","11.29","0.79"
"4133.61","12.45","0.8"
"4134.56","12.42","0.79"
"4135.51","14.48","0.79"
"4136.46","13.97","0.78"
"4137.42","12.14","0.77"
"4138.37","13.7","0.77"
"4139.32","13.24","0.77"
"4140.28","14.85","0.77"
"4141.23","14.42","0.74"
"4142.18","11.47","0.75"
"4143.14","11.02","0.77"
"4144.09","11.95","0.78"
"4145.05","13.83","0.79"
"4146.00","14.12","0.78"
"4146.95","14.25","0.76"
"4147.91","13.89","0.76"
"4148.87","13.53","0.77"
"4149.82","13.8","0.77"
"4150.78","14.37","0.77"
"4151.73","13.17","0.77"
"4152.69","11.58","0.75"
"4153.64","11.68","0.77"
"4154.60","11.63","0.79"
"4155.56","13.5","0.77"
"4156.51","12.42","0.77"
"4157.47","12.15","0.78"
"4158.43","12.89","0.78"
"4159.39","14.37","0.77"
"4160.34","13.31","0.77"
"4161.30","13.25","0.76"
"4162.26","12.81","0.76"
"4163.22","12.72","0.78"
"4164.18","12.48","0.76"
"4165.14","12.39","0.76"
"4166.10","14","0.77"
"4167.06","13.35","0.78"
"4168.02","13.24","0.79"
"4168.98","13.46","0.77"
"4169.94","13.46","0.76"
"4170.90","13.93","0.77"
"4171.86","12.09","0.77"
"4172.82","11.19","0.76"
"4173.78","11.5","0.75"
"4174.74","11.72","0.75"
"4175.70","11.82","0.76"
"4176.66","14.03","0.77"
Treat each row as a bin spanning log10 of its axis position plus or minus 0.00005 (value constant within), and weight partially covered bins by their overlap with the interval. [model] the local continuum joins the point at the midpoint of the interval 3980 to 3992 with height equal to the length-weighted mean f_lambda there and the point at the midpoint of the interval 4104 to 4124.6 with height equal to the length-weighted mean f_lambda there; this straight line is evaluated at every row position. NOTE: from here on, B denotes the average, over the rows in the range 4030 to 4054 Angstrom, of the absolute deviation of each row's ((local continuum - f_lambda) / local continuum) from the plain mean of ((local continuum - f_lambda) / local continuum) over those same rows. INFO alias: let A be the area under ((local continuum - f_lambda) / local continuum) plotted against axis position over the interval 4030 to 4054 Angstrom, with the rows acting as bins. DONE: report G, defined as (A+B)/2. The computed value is 0.2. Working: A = 0.2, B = 0.10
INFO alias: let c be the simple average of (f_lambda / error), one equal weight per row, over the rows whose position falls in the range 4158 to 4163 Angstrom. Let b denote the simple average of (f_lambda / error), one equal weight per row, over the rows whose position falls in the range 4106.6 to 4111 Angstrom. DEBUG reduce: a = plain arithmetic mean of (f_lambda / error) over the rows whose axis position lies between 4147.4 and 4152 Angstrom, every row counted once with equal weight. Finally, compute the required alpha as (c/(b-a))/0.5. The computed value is -17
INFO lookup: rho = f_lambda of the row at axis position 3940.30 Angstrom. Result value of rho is 6.697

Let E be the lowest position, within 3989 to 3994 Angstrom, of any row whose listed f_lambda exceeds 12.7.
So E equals 3992.36 Angstrom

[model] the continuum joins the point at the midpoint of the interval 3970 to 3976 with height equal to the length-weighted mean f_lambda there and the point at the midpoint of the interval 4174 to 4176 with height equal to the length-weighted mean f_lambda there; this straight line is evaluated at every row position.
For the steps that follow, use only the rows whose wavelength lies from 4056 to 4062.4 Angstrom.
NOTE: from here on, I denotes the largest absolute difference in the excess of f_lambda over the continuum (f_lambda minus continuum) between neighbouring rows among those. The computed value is 1.27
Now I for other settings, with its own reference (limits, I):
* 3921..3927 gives 1.84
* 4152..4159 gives 1.84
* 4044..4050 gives 4.87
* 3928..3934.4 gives 1.93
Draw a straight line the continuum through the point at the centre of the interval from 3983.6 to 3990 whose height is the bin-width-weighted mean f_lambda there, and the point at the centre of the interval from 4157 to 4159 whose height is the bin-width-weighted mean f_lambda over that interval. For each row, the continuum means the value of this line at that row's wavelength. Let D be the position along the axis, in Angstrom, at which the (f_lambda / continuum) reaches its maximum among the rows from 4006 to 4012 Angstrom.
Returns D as 4011.71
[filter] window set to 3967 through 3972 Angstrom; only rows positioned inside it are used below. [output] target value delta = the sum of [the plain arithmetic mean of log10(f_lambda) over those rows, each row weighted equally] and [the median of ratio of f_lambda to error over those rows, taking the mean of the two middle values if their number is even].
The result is 3.8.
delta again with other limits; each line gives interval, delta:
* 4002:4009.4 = 14.1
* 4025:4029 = 16.5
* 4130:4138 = 16.8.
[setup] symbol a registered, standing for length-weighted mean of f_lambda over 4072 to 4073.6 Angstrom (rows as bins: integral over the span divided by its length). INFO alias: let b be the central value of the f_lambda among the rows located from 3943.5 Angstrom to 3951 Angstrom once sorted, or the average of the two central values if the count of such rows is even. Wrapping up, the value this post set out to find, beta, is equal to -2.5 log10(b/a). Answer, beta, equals 0.38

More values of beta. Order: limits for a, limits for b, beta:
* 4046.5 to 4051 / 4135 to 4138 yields -0.10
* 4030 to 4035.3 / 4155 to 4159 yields -0.11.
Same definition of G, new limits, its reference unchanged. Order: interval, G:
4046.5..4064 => 0.2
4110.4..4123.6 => -0.1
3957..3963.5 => 0.9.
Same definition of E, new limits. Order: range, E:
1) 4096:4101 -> 4097.60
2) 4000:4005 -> 4001.56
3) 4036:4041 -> 4036.73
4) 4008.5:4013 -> 4011.71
